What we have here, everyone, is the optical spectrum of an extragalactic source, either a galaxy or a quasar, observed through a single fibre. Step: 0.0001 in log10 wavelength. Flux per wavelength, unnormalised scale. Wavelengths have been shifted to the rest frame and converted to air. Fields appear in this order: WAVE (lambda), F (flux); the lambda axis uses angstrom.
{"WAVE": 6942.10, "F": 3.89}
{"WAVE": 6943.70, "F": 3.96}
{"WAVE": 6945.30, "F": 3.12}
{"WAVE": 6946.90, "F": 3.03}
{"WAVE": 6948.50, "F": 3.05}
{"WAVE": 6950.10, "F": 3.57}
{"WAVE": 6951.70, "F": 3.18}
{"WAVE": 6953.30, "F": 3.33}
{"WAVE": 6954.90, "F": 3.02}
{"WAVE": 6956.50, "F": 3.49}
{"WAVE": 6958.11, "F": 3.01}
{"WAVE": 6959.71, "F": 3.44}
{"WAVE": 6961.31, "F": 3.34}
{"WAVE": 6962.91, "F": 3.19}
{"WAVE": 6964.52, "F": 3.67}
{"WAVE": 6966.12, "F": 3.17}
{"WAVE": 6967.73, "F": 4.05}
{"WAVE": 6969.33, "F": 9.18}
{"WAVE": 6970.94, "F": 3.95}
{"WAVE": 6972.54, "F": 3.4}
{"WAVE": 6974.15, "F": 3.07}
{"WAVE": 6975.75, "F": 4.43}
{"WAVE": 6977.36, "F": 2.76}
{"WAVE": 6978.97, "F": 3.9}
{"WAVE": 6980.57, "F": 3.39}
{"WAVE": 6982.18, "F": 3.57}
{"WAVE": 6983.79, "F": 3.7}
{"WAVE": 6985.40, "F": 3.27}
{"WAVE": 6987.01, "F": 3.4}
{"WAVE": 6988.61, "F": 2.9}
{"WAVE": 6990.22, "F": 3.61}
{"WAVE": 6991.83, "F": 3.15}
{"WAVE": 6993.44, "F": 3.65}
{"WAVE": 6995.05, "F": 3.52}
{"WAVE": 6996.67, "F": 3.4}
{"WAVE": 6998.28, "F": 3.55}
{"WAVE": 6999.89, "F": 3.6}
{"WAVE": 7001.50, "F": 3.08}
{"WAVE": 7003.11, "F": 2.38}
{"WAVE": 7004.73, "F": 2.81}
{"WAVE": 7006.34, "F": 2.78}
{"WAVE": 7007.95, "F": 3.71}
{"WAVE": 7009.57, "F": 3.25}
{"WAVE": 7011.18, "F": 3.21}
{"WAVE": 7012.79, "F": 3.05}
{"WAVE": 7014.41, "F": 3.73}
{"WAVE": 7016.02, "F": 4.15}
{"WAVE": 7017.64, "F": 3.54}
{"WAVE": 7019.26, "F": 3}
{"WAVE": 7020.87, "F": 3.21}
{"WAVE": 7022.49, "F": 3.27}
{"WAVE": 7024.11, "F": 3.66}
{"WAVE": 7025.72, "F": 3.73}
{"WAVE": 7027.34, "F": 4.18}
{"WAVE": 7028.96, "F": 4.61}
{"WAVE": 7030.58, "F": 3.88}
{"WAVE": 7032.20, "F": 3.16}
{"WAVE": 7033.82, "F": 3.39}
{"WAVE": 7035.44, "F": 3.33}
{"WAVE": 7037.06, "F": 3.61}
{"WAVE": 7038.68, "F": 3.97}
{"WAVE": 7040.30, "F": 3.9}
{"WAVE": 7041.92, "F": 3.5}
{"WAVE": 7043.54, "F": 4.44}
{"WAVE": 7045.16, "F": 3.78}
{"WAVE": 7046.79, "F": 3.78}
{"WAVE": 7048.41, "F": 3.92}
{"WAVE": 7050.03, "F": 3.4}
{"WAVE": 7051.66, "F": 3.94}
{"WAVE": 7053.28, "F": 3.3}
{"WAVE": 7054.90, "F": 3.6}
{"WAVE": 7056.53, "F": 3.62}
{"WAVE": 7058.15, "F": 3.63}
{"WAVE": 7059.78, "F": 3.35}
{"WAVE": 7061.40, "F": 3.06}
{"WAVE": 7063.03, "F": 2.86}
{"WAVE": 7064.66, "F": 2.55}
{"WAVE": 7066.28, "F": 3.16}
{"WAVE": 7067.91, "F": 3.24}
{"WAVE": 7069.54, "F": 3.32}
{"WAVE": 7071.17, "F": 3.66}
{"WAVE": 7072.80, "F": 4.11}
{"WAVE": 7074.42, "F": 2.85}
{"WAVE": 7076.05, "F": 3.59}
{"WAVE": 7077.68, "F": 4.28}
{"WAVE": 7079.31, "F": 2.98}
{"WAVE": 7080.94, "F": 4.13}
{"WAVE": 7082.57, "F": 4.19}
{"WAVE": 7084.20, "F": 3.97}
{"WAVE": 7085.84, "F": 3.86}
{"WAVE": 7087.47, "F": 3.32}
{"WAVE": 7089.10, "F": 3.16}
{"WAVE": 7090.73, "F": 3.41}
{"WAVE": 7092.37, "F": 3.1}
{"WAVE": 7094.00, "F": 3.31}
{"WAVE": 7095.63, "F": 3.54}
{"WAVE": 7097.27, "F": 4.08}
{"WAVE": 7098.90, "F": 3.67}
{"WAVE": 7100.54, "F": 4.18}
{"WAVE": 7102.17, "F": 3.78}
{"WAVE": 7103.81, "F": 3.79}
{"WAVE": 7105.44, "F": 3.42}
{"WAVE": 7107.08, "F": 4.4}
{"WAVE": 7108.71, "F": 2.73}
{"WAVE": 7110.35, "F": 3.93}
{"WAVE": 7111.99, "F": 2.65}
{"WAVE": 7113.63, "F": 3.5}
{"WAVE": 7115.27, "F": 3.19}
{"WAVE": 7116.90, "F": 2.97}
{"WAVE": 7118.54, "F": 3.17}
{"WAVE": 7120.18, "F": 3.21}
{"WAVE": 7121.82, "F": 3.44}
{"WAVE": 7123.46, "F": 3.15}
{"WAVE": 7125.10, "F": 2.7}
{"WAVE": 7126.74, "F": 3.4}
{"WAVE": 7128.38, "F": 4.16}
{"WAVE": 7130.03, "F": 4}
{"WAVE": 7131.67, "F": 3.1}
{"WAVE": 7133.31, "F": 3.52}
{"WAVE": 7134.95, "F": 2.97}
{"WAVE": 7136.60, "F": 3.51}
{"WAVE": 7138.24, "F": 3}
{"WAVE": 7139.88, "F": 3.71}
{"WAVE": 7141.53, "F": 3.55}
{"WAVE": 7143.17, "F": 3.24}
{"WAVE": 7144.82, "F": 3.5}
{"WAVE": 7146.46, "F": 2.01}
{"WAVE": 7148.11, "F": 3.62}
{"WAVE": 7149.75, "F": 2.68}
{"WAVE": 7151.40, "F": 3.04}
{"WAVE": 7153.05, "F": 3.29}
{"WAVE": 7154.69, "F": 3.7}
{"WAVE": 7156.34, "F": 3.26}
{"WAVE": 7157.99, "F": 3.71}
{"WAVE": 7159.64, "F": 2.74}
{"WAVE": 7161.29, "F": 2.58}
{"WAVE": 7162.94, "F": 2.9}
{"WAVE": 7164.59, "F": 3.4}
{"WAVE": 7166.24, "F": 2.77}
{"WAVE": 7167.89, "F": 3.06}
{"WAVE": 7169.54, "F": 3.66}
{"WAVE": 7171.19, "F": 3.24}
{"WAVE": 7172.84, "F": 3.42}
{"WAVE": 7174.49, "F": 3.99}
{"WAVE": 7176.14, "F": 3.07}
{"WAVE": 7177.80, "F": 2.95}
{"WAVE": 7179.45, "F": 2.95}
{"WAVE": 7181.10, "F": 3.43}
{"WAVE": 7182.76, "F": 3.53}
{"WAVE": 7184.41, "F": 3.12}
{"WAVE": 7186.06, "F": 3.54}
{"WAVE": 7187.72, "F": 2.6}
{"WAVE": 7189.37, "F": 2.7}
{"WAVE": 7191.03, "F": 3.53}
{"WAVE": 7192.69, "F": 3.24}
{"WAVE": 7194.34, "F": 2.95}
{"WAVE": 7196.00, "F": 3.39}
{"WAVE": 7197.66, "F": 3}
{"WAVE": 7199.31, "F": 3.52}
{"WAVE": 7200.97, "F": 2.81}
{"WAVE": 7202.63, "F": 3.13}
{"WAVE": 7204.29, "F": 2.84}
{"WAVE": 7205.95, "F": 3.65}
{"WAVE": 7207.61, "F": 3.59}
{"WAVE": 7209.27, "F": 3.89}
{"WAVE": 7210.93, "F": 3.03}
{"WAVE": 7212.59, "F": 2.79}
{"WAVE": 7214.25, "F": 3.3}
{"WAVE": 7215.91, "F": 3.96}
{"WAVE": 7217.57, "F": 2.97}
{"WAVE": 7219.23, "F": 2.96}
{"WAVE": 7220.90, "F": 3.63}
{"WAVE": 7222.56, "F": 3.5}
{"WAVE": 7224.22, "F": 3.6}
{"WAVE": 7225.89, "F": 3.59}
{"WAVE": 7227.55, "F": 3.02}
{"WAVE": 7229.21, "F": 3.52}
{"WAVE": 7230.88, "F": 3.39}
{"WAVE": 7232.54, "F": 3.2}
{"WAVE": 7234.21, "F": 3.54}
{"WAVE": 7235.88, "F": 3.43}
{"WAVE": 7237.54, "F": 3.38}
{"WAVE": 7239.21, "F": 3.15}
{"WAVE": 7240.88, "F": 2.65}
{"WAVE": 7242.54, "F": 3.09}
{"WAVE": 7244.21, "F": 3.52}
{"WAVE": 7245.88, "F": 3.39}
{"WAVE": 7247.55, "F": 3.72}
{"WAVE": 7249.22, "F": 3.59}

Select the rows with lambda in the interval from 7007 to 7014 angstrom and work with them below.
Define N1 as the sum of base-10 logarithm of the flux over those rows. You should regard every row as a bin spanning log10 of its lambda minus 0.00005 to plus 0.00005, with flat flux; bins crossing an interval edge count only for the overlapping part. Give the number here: 2.07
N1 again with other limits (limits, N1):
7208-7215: 2.04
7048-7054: 2.24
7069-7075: 2.15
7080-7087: 2.42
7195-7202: 2.00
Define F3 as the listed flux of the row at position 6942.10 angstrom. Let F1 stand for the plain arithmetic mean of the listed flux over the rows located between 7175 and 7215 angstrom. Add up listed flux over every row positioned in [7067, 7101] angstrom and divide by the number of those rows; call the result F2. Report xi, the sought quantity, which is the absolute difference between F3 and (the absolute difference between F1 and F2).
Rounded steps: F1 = 3.19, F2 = 3.62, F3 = 3.89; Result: 3.5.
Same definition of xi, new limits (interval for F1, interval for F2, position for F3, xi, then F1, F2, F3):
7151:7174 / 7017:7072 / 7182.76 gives 3.2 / 3.20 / 3.55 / 3.53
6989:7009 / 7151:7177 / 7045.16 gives 3.7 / 3.27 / 3.24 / 3.78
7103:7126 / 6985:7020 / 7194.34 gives 2.9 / 3.30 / 3.31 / 2.95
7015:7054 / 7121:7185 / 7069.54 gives 2.9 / 3.69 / 3.26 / 3.32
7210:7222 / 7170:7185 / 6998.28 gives 3.5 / 3.23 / 3.30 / 3.55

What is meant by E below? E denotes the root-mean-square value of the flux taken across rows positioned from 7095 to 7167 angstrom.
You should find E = 3.37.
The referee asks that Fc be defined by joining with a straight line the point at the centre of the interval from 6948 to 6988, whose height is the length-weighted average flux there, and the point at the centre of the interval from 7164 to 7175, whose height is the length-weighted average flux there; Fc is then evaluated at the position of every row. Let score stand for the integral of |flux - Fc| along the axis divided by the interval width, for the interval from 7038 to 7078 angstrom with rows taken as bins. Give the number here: 0.353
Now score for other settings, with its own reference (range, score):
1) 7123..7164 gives 0.391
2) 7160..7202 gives 0.328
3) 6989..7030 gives 0.386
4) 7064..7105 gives 0.400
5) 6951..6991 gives 0.585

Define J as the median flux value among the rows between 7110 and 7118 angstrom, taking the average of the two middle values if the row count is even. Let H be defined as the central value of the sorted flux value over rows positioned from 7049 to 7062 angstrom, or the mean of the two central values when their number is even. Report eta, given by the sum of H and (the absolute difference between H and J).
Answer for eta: 3.81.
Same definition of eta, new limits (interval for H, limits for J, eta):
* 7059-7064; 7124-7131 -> 3.70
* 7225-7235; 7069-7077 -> 3.59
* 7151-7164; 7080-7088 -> 3.97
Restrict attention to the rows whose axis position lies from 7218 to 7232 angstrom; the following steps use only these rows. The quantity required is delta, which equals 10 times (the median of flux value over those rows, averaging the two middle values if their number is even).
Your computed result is 35.1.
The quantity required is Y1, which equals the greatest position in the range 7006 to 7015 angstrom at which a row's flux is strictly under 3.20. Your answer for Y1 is 7012.79 angstrom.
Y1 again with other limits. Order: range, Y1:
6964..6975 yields 6974.15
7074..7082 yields 7079.31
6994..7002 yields 7001.50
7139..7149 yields 7146.46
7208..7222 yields 7219.23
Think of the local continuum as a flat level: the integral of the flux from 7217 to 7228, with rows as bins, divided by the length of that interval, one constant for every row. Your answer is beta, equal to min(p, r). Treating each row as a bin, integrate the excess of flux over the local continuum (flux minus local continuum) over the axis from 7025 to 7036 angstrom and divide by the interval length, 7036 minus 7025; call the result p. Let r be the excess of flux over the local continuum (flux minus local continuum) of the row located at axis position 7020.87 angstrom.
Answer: -0.13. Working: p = 0.4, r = -0.13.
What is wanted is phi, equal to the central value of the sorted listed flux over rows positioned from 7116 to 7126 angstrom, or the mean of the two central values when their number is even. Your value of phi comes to 3.16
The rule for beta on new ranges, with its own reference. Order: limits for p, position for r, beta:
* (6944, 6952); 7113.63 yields -0.10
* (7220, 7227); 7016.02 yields 0.21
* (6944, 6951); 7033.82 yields -0.10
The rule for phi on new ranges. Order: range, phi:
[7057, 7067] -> 3.11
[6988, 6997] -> 3.46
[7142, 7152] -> 3.14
